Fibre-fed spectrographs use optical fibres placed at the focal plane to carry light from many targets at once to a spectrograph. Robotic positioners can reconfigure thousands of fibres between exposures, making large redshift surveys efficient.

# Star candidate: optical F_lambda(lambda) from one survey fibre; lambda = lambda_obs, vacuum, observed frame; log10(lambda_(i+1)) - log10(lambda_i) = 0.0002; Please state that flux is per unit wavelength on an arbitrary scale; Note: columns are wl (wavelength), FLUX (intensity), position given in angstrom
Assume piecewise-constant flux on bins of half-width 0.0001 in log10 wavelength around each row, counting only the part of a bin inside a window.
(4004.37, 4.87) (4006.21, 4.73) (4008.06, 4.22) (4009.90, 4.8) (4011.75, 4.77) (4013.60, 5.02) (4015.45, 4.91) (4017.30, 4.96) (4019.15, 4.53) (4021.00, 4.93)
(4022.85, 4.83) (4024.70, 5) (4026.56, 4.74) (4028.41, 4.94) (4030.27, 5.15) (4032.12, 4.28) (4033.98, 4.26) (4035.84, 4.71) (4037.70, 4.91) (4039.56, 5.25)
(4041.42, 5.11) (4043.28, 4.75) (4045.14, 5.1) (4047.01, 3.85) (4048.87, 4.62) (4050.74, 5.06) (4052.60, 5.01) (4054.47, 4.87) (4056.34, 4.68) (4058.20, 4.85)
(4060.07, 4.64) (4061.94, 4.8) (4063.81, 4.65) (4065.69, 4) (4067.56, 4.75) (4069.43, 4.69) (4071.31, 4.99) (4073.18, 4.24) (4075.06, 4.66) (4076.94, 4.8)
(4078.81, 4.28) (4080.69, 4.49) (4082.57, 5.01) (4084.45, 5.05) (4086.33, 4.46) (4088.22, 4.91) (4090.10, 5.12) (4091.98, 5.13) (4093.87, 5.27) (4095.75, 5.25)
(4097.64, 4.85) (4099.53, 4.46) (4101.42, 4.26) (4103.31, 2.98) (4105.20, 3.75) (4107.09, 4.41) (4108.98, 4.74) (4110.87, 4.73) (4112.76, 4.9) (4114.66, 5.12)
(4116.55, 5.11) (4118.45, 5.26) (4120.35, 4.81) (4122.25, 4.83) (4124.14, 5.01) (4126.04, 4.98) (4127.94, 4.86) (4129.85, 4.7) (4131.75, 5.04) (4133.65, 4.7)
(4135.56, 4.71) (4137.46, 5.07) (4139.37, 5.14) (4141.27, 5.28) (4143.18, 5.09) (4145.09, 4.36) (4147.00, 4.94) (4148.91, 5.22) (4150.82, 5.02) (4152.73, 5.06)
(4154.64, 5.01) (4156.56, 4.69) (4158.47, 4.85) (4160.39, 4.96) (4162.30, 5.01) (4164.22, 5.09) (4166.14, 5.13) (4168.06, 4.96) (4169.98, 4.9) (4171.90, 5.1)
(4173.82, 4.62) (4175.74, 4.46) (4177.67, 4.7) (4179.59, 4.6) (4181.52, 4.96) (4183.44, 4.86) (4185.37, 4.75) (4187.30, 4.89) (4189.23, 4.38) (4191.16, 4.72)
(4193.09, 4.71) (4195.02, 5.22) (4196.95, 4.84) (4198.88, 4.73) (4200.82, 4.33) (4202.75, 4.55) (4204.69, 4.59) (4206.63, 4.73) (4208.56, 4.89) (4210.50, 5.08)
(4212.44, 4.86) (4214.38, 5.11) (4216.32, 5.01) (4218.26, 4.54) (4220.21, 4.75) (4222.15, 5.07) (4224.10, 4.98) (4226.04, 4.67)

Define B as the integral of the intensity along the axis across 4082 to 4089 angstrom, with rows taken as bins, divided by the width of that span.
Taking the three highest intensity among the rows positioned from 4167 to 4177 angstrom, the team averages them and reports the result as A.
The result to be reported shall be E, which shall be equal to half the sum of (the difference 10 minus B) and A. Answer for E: 5.07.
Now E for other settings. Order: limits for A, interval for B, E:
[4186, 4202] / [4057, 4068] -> 5.19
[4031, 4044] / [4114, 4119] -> 4.97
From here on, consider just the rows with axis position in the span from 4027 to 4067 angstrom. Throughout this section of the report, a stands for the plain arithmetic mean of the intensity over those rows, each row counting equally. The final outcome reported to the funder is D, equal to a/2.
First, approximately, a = 4.74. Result 2.37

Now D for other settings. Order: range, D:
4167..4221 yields 2.39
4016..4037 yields 2.38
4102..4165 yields 2.42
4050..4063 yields 2.42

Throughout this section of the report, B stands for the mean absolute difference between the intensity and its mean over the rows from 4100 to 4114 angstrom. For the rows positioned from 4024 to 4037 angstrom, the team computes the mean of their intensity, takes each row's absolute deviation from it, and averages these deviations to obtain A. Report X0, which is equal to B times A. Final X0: 0.134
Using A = 0.26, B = 0.51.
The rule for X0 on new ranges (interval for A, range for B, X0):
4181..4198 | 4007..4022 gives 0.030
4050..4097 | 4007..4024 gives 0.044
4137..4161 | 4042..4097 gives 0.044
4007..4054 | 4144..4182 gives 0.048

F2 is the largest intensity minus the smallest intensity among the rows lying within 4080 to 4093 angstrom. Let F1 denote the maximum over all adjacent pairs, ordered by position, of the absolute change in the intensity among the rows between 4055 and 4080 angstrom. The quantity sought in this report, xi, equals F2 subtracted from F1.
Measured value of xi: 0.1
